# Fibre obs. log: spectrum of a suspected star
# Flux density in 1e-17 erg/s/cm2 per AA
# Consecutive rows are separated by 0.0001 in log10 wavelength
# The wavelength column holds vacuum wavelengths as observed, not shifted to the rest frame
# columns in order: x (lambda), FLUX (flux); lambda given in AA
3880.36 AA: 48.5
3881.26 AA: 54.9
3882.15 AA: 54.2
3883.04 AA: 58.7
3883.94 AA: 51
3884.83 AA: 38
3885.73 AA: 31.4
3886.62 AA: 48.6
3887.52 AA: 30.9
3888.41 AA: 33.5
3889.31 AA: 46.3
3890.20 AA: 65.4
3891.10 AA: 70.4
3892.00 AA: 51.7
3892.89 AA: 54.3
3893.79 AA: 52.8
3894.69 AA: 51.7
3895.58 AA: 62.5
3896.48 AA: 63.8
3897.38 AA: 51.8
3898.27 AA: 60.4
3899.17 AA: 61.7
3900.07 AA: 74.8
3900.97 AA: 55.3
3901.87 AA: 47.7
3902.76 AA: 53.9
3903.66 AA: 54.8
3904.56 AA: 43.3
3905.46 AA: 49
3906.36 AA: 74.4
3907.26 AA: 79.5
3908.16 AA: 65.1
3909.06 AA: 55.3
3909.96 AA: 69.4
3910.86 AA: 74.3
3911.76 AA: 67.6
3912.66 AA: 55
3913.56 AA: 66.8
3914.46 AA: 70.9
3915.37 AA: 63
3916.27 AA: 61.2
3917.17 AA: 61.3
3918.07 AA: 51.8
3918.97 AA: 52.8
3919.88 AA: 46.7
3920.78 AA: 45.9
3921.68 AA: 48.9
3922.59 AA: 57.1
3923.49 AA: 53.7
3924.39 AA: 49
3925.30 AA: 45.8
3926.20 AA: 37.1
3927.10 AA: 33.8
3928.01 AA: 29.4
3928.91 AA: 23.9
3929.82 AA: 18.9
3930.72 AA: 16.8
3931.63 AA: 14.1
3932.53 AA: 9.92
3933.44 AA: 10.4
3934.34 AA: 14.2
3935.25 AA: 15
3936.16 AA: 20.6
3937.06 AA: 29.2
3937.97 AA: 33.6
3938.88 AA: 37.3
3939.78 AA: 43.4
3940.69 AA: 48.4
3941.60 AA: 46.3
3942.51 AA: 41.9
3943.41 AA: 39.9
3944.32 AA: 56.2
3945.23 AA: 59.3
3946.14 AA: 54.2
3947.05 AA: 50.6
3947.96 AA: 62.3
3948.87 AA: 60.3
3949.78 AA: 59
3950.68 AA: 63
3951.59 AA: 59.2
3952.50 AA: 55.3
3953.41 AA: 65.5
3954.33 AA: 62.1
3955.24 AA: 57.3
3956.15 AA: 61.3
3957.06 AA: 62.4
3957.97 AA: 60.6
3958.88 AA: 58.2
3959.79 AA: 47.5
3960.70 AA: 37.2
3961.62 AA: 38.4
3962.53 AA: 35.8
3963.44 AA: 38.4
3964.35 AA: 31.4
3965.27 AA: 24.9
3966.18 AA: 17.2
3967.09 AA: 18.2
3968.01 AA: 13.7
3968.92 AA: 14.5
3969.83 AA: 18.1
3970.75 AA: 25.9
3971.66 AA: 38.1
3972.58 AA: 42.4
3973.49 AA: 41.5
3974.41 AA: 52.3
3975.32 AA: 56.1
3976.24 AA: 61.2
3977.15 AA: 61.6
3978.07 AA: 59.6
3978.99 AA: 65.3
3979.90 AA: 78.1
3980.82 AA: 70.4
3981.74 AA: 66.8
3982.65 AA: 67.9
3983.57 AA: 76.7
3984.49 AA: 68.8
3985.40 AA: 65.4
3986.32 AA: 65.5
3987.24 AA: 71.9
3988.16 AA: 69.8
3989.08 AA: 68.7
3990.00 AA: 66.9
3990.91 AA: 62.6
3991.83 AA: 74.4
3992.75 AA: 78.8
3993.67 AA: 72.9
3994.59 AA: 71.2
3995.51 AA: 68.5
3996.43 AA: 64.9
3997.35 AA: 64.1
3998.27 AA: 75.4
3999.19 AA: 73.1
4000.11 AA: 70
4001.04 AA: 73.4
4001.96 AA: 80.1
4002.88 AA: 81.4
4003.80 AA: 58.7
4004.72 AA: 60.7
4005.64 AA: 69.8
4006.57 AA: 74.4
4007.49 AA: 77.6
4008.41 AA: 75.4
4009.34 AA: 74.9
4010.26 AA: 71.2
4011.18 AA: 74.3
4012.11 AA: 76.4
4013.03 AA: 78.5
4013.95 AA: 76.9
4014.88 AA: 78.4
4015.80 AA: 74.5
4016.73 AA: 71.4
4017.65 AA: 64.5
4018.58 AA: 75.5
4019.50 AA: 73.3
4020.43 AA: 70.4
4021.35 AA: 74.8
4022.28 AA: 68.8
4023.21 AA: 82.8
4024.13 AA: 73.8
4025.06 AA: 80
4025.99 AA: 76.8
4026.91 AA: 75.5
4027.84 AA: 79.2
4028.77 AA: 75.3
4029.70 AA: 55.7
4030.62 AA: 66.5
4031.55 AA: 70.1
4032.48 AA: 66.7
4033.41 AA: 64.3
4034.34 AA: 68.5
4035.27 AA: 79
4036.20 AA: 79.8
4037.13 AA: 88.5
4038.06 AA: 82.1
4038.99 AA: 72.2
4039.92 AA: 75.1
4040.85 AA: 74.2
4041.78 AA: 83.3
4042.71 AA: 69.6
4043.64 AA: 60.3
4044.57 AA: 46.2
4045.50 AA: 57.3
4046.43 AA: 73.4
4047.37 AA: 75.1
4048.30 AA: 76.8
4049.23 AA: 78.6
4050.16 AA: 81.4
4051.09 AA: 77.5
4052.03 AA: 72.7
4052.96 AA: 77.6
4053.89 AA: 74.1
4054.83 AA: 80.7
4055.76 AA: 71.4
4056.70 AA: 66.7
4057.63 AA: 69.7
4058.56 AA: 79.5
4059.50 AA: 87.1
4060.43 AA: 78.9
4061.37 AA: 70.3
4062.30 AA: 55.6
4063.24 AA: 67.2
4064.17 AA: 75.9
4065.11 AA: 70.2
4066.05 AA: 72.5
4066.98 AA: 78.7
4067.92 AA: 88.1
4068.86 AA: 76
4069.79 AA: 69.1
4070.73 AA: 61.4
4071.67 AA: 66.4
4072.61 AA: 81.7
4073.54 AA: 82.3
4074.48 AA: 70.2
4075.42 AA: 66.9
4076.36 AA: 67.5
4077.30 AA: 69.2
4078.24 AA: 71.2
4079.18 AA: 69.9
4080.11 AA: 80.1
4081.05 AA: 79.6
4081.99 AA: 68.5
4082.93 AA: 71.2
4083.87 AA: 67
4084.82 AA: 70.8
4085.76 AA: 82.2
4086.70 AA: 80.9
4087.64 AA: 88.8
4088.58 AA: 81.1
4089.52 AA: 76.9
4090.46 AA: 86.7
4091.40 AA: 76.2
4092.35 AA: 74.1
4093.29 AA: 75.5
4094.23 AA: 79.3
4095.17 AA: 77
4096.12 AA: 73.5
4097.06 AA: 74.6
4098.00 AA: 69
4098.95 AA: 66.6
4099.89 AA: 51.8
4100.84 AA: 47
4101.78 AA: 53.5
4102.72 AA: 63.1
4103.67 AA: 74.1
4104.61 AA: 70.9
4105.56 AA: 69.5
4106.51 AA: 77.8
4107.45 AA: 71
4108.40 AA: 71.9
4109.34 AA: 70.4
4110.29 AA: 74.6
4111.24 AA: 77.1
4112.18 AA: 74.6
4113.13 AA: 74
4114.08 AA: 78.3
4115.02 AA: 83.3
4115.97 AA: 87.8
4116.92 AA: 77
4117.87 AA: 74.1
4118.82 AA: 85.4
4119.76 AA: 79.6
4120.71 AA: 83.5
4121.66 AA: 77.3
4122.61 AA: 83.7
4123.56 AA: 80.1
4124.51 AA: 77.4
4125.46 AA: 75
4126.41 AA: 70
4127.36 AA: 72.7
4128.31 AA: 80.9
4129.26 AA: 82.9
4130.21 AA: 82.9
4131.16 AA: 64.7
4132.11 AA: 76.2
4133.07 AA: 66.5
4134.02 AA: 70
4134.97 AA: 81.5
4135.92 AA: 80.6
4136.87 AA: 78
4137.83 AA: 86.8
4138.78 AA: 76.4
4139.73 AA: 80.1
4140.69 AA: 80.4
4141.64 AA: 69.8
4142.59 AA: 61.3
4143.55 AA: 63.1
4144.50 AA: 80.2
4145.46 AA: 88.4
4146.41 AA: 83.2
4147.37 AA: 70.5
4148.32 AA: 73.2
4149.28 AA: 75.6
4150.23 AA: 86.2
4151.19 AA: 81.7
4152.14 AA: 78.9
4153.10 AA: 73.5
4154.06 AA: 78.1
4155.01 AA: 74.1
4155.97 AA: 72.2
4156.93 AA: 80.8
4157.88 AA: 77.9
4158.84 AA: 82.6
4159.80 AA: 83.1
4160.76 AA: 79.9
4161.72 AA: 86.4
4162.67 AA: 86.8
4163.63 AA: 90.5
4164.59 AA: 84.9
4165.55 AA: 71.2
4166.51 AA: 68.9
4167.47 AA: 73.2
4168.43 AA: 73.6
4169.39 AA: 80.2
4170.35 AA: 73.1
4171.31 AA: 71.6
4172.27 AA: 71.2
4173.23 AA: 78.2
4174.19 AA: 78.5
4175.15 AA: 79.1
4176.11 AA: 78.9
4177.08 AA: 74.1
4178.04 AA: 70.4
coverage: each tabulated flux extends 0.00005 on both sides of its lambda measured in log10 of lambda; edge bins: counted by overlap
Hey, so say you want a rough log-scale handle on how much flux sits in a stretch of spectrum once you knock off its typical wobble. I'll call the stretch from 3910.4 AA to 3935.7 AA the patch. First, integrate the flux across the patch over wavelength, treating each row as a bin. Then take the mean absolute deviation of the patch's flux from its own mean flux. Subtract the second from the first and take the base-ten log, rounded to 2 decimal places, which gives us 3.03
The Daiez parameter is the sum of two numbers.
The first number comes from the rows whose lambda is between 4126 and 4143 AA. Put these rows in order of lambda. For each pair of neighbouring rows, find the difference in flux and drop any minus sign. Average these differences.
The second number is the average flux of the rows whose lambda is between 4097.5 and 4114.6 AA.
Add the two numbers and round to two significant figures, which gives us 75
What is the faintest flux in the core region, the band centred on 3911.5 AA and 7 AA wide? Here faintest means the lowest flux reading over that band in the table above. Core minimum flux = 55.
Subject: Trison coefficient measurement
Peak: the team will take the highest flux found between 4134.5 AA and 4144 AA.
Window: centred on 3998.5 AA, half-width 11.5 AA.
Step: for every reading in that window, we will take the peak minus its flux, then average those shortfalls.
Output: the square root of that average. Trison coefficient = 4.0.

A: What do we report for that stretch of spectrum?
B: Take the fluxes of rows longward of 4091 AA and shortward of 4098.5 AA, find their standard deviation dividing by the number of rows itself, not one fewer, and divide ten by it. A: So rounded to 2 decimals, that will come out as 3.55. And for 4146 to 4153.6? 1.93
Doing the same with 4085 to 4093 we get 2.10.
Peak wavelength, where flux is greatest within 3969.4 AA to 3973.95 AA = 3972.58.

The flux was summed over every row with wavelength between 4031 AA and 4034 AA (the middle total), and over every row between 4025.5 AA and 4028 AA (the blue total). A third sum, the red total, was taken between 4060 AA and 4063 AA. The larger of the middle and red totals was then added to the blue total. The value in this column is 436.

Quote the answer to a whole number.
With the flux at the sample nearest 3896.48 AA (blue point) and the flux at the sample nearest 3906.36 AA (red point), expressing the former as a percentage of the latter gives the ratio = 86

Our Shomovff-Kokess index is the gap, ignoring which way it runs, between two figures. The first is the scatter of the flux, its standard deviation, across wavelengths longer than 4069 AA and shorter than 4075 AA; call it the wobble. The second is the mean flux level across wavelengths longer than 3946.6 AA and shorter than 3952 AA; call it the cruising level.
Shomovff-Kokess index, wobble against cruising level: 51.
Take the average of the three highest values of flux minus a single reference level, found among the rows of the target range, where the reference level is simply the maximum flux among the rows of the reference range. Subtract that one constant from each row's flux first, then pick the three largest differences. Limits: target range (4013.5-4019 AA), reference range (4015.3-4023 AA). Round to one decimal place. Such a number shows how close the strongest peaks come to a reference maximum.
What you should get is 1.4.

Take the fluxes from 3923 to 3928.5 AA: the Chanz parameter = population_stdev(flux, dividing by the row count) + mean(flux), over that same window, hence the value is 50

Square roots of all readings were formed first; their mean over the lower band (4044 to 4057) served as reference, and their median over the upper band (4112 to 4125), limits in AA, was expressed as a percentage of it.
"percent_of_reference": 105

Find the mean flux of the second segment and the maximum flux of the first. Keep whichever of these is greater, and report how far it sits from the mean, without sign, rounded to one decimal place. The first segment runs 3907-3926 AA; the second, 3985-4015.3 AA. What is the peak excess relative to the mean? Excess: 7.8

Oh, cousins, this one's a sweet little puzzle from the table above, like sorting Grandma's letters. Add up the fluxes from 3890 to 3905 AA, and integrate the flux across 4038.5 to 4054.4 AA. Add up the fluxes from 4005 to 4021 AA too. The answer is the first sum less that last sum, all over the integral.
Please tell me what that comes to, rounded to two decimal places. -0.25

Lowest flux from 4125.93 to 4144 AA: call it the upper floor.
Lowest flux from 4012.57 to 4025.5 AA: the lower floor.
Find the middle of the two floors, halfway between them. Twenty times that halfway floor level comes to 1258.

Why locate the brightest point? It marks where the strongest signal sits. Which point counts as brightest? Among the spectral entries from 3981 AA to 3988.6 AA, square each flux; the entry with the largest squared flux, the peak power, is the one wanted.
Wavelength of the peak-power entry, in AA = 3983.57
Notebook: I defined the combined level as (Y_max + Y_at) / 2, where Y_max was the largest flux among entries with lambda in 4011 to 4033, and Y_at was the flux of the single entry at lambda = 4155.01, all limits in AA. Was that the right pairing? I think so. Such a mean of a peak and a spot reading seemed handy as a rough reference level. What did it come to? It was 78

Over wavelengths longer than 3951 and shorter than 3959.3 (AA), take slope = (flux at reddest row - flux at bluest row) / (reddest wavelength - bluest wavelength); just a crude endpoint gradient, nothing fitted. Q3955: -0.1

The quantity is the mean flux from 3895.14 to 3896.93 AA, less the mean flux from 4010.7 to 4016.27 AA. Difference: -13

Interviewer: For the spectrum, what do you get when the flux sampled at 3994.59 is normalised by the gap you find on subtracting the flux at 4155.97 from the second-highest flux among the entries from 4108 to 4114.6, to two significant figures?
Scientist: 15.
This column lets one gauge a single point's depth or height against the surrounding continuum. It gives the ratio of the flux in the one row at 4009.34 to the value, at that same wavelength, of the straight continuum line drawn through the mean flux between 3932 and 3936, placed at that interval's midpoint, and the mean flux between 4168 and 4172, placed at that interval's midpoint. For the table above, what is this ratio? 2.3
